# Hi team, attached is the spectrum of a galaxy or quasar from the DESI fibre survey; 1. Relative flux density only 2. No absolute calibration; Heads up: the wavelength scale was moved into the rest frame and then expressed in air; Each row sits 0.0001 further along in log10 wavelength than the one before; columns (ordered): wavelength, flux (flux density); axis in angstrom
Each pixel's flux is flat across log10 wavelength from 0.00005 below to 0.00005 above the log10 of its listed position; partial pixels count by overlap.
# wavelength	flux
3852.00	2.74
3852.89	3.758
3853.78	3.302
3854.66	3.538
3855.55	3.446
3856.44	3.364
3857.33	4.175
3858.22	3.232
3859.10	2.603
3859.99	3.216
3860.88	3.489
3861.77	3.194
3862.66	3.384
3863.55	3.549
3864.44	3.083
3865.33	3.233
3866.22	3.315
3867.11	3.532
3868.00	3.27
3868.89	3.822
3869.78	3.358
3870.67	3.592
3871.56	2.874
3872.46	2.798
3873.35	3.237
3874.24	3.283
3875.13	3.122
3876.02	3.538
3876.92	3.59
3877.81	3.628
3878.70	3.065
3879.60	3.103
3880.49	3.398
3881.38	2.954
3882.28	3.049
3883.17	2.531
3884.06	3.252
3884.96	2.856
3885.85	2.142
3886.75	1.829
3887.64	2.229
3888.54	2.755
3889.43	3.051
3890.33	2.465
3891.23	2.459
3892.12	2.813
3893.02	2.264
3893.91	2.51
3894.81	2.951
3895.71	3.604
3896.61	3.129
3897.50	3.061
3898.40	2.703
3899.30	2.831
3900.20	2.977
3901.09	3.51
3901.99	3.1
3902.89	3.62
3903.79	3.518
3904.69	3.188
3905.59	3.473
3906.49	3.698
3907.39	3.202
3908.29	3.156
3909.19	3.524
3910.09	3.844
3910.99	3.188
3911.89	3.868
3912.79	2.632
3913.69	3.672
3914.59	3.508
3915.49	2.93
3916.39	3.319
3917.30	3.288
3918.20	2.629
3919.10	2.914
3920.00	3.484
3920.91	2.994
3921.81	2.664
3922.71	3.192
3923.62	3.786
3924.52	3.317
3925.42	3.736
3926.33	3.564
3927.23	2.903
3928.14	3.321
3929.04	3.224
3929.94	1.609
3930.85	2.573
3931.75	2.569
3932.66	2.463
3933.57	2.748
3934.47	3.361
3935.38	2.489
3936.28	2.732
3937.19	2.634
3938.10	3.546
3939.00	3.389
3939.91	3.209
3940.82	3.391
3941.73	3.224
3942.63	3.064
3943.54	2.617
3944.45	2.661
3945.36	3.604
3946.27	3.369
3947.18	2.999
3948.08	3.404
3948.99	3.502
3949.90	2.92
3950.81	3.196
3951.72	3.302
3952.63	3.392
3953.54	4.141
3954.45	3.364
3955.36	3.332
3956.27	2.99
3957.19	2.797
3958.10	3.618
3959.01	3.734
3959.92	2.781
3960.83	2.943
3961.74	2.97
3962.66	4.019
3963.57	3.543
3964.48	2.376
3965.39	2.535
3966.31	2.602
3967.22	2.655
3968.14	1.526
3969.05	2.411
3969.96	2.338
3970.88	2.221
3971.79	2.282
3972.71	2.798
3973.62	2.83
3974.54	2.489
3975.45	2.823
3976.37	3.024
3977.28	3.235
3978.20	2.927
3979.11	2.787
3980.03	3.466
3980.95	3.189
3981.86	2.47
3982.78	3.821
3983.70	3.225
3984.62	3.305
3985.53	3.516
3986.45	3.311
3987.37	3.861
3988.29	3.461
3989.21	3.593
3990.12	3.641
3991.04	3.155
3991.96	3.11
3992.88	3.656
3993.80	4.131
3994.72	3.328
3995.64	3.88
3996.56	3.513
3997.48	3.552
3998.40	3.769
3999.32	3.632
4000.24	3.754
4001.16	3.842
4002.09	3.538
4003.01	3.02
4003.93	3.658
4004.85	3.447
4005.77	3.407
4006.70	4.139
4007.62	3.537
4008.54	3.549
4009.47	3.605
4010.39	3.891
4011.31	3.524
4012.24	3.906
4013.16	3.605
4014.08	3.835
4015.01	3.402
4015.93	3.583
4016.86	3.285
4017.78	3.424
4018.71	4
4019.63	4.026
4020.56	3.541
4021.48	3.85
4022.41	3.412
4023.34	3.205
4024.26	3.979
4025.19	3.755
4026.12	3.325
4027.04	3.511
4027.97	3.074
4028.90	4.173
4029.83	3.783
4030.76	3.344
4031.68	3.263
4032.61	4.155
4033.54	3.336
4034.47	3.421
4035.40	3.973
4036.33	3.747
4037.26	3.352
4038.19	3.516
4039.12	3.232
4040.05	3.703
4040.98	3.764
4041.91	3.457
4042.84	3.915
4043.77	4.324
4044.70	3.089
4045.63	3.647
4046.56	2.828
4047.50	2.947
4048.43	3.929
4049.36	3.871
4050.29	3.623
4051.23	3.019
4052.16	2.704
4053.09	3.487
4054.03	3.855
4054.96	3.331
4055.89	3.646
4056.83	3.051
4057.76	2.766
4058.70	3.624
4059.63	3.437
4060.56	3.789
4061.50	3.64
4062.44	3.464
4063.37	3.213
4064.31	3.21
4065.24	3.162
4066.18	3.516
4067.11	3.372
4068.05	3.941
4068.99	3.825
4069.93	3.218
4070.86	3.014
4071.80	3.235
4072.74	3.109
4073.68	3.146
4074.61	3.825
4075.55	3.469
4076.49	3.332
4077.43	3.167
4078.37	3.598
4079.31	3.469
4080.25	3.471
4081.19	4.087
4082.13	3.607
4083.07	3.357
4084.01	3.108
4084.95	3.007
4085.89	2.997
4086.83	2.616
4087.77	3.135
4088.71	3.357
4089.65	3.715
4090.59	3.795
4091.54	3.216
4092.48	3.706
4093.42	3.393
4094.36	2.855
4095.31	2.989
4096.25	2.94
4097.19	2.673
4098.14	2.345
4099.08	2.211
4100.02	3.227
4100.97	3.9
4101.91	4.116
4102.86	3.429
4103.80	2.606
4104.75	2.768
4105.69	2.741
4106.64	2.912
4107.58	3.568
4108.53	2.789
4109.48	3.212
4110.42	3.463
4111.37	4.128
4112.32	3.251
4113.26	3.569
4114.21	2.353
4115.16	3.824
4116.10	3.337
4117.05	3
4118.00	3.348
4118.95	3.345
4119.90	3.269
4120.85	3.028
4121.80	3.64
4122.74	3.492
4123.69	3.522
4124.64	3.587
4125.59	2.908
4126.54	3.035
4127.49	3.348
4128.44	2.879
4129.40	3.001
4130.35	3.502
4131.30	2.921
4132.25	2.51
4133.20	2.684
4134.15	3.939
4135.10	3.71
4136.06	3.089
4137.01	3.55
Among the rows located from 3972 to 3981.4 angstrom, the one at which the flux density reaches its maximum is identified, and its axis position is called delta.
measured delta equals 3980.03 angstrom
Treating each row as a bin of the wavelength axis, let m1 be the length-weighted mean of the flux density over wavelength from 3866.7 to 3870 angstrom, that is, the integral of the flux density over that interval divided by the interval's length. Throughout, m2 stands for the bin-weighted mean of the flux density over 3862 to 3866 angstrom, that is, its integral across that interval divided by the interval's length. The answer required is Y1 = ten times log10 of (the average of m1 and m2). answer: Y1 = 5.32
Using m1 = 3.51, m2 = 3.30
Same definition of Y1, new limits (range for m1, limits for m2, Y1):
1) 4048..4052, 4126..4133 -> 5.15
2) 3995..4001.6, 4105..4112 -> 5.40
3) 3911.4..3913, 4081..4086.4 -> 5.23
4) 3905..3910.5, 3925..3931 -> 5.10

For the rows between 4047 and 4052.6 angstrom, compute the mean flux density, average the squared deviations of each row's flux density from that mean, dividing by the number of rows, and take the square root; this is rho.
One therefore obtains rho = 0.48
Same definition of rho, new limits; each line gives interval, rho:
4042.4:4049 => 0.53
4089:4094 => 0.22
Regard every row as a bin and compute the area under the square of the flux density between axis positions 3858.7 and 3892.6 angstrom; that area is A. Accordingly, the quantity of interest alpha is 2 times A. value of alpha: 652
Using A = 326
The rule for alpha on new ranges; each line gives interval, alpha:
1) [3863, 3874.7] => 257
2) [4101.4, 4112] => 230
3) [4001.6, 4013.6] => 313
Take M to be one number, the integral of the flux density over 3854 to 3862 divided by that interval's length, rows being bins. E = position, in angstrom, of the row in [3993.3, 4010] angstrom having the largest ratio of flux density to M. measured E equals 4006.70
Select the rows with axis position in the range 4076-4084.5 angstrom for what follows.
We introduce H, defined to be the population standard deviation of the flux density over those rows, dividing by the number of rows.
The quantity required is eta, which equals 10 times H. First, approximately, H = 0.27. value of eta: 2.7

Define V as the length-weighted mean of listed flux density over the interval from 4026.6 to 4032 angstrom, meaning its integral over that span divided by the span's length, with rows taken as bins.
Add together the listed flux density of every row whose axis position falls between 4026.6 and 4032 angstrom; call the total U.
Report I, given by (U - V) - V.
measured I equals 14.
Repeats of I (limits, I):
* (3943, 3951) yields 22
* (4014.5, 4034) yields 68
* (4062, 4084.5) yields 75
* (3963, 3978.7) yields 39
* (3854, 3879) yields 87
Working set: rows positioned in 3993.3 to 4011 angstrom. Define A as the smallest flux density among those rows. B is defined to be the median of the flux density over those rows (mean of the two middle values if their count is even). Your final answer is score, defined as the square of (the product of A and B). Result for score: 119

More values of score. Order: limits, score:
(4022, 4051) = 99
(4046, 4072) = 85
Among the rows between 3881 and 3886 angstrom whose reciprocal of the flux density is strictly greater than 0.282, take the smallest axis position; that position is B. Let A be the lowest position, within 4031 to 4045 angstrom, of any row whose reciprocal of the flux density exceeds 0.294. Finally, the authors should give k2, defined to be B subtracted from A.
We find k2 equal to 150.3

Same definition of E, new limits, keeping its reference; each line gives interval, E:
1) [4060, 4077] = 4068.05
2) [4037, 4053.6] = 4043.77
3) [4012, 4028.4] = 4019.63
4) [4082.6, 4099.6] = 4090.59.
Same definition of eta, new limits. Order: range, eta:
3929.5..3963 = 4.8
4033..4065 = 3.7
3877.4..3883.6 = 3.2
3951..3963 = 4.3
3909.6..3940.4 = 4.9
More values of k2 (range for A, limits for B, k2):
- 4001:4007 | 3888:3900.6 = 114.5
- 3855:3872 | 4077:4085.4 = -221.0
